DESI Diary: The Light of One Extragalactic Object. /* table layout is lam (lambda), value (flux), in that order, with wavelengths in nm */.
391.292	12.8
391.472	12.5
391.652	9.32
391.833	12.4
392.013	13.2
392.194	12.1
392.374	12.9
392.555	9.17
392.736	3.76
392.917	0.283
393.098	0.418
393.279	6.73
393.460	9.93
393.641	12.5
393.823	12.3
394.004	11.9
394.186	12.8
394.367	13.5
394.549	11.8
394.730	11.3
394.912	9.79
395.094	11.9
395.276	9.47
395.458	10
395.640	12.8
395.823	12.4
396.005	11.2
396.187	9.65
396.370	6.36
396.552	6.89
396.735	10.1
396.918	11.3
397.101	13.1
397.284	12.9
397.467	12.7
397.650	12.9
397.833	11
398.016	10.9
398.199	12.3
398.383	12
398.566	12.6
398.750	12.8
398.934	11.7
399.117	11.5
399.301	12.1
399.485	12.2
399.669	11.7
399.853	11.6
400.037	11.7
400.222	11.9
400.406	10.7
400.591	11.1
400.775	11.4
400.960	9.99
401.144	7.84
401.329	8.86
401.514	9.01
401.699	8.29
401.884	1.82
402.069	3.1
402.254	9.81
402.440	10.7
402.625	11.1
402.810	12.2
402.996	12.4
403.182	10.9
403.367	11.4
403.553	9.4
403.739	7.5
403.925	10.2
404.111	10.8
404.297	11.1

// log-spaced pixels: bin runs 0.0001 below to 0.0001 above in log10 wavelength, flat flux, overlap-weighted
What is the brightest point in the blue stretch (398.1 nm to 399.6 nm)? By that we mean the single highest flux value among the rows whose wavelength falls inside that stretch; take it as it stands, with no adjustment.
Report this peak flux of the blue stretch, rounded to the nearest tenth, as 12.8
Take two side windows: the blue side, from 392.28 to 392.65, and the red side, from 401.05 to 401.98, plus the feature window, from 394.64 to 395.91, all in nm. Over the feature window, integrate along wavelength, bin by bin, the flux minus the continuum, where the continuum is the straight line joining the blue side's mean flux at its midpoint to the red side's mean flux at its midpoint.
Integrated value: 2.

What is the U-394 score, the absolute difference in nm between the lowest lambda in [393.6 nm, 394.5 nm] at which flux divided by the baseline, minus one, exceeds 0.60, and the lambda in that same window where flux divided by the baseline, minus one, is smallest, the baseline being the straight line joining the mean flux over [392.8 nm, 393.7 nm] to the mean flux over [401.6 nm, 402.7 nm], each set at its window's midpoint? 0.36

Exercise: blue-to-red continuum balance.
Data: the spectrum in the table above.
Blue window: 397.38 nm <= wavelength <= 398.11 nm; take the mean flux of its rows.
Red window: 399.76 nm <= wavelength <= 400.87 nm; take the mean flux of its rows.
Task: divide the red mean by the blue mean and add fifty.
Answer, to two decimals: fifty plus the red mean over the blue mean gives 50.96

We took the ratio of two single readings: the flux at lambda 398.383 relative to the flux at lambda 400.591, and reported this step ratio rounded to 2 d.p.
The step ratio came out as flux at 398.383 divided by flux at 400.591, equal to 1.08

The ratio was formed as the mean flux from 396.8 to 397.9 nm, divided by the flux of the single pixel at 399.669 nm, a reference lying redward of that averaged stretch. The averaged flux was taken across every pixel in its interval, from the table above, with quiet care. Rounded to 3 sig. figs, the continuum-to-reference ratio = 1.05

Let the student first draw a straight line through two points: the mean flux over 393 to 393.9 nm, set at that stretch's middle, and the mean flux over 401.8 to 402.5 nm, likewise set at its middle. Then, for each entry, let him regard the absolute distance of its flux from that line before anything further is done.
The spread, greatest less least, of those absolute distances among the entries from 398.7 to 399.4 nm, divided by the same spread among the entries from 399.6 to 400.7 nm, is 1.0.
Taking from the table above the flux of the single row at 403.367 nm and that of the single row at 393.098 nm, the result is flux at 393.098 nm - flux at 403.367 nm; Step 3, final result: -11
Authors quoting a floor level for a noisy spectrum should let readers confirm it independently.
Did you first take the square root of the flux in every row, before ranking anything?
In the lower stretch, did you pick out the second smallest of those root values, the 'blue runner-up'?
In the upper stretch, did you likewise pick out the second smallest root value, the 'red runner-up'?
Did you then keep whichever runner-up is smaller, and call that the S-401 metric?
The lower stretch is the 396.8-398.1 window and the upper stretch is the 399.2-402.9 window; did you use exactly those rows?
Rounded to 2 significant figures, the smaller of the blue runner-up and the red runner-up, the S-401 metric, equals 1.8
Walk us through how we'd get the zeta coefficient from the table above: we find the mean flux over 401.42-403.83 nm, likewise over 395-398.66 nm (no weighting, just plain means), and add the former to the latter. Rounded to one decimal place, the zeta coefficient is 20.2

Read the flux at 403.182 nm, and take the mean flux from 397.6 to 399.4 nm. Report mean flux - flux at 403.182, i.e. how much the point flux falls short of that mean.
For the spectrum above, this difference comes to 1.1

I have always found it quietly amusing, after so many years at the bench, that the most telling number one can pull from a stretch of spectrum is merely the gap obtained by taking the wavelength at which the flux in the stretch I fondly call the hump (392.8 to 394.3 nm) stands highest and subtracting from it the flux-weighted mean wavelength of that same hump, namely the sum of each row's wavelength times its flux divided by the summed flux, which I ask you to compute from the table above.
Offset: 0.41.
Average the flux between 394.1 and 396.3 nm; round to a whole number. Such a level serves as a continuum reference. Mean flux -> 11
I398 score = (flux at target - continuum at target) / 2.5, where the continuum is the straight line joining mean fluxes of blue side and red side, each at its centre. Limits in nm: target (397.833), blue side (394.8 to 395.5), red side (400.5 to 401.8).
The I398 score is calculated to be 0.42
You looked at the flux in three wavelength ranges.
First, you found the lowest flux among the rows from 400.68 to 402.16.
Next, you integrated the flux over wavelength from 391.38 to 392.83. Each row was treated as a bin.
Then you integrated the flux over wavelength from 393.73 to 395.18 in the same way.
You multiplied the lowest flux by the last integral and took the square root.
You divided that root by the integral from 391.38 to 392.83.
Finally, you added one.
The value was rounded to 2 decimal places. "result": 1.36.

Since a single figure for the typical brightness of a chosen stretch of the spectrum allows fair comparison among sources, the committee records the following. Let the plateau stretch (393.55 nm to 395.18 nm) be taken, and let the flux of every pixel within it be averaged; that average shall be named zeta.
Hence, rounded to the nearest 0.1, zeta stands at 12.0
